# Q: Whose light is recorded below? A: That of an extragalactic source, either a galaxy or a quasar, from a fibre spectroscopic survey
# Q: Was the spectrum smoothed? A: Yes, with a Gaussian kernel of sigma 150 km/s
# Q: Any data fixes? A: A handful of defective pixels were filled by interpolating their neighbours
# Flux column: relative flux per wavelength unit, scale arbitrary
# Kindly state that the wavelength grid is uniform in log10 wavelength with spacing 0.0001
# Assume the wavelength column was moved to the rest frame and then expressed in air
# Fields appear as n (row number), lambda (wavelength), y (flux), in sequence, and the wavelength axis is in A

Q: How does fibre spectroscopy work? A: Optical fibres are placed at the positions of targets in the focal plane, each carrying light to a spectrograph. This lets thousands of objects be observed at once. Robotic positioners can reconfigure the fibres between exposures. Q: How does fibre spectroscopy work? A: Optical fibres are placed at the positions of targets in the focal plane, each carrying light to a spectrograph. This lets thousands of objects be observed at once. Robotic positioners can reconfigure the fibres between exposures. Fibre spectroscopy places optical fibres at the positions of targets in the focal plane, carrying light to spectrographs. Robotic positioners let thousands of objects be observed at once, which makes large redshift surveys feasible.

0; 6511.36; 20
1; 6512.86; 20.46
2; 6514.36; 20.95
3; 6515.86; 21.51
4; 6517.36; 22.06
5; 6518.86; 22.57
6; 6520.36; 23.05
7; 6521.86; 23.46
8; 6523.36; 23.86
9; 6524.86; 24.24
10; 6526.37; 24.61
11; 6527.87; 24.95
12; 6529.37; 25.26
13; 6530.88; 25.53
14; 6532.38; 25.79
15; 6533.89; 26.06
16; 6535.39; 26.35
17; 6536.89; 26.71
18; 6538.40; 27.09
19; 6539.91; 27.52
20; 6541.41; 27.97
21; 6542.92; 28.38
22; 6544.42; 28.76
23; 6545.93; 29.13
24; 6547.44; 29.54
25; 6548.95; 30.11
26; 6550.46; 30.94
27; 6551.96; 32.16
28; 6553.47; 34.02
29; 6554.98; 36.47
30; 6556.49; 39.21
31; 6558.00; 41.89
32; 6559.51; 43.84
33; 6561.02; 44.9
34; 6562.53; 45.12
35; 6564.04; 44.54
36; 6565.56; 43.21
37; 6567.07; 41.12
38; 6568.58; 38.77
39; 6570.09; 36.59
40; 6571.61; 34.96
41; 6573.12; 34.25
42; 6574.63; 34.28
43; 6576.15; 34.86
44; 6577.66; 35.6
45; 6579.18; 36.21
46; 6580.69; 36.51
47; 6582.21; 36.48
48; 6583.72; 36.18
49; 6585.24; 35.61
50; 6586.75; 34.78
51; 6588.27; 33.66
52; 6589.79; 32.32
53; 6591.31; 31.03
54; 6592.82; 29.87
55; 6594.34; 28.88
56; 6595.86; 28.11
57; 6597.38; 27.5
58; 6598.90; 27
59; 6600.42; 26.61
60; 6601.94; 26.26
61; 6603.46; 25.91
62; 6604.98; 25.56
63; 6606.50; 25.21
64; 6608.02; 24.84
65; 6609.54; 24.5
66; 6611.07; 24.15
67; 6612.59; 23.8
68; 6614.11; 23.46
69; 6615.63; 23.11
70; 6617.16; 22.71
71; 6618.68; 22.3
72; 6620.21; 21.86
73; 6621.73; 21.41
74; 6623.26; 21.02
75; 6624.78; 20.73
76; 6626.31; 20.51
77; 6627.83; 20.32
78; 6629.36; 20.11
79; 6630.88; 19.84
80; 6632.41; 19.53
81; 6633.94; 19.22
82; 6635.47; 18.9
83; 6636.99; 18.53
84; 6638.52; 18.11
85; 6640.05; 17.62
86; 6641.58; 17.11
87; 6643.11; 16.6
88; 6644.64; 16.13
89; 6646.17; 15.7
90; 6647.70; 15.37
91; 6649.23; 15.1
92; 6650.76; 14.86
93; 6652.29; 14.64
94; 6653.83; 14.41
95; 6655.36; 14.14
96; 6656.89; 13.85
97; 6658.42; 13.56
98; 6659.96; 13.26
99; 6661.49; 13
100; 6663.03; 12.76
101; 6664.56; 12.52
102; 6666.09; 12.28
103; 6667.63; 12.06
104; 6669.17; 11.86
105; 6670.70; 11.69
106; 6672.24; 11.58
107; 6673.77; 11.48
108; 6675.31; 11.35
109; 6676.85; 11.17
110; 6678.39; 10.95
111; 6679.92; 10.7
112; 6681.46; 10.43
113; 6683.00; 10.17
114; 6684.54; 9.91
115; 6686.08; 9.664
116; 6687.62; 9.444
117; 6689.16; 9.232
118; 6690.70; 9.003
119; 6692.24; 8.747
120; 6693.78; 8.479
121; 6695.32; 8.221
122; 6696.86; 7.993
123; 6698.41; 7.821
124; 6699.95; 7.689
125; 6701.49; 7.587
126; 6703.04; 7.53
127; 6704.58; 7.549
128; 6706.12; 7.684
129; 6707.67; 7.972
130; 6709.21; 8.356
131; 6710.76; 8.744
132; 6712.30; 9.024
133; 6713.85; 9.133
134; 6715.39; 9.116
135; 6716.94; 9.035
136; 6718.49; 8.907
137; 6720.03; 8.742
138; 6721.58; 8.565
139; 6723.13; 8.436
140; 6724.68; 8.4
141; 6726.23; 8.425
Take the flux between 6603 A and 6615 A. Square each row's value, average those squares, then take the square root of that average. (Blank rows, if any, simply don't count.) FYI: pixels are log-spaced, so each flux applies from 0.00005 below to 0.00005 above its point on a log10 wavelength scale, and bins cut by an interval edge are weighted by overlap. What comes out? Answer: 25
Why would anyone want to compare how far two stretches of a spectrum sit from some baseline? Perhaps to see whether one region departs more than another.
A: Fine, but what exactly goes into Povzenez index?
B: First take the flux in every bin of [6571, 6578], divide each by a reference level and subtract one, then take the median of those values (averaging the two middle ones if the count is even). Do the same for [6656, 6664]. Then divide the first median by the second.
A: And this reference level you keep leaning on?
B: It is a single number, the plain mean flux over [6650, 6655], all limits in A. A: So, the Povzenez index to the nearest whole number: -15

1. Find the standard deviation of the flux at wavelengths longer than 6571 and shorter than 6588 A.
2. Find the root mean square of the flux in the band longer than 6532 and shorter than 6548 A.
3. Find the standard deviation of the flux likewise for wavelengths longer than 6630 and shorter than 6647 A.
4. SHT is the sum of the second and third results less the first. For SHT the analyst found 28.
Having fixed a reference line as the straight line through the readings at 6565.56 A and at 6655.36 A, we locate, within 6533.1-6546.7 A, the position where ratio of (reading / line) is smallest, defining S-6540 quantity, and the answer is 6533.89 A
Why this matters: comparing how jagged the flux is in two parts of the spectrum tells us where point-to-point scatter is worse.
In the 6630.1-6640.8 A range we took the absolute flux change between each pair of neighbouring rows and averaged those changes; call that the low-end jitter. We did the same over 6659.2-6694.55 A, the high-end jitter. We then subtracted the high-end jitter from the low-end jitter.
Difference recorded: 0.2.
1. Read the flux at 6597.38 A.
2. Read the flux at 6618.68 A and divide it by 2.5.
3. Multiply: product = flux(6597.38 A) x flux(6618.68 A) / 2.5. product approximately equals 245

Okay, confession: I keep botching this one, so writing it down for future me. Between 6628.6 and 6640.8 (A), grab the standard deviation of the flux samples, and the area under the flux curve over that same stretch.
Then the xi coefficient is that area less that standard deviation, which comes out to 231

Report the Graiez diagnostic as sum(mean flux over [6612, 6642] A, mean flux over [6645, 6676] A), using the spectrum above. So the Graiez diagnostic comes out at 34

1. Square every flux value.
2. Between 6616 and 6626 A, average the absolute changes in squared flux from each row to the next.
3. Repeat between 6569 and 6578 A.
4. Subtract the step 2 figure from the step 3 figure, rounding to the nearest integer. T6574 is 35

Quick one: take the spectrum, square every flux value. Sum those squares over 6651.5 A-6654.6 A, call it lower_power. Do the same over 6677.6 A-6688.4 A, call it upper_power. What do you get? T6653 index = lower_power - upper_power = -305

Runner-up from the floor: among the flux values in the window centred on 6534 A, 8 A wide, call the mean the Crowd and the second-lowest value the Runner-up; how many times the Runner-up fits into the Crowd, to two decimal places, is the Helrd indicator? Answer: 1.01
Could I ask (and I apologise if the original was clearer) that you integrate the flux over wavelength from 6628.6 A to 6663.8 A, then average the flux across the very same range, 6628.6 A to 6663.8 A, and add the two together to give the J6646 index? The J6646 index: 586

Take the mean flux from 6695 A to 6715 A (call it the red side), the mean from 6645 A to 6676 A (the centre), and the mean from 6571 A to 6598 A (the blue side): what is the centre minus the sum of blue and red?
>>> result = -28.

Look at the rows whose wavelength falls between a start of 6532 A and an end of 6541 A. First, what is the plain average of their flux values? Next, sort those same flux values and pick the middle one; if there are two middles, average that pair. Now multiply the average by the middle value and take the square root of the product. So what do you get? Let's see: 27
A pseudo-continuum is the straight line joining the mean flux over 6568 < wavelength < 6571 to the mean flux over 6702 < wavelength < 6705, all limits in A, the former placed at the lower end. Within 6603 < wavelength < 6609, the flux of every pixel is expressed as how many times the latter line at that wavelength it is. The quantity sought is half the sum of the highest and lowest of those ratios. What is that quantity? 0.86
